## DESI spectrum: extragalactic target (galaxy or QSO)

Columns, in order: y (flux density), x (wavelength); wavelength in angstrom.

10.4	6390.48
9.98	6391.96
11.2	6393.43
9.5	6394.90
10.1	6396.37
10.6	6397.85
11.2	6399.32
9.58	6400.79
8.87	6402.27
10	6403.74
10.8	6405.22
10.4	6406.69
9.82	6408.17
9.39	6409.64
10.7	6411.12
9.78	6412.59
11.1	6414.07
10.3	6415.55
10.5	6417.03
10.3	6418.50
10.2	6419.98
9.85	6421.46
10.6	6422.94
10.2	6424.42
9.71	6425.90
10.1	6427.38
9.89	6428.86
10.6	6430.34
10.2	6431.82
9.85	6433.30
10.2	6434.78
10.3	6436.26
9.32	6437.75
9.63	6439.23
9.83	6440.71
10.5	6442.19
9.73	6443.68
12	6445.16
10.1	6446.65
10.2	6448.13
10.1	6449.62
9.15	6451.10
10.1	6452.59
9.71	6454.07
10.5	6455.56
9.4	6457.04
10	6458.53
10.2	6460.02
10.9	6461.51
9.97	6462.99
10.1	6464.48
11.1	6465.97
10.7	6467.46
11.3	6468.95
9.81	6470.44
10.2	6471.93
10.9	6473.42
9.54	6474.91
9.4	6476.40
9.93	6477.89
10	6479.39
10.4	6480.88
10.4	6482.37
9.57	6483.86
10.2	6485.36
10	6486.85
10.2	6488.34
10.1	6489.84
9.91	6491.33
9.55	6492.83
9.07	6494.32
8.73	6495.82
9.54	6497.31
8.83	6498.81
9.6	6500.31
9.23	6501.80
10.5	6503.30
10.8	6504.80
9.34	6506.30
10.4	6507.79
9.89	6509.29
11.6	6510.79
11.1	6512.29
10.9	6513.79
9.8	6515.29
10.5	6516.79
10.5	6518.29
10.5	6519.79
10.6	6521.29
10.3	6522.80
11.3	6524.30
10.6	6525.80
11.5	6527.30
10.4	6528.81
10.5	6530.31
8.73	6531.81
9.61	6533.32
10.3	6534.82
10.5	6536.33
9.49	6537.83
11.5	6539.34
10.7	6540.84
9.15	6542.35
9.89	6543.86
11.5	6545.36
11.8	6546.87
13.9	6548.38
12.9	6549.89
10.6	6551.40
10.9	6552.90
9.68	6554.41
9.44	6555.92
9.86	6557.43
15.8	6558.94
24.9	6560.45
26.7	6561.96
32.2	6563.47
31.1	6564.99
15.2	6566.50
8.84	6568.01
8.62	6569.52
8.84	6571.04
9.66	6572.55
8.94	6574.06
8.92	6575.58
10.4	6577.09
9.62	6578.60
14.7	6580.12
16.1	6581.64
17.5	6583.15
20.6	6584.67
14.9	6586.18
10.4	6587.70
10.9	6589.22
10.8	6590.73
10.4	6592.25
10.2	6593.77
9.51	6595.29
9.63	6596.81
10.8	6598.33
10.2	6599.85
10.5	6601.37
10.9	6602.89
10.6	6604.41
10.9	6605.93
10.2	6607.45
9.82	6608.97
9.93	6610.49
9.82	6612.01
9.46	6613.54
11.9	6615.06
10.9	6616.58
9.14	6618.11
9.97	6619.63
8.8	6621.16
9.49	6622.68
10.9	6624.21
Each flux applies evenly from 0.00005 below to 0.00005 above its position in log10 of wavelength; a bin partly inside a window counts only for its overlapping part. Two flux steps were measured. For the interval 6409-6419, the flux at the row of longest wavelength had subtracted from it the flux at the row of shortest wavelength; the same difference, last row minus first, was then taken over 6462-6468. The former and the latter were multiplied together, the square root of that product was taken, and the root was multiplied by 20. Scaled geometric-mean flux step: 16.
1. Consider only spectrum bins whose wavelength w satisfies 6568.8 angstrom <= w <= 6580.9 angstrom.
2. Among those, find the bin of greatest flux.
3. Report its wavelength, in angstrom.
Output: 6580.12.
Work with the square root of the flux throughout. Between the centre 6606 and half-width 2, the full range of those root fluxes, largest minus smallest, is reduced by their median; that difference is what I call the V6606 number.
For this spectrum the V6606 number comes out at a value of -3.1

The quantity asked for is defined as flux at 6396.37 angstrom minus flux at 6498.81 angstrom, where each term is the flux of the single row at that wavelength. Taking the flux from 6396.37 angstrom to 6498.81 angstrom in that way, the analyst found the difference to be 1.3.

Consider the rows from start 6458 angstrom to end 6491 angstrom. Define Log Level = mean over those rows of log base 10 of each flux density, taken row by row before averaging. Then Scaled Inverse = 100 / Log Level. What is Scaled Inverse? 99.1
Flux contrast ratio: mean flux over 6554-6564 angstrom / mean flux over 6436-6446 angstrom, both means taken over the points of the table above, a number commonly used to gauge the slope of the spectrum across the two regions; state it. 1.80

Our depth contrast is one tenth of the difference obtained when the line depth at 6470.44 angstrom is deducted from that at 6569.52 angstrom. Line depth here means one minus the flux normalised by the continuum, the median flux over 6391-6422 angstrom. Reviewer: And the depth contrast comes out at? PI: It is 0.012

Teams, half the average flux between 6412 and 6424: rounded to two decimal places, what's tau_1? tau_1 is 5.16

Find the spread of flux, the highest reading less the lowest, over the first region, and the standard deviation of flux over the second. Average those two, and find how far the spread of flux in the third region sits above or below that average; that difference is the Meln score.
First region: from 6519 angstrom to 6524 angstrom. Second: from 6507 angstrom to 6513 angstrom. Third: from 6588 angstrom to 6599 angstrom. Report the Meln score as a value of 0.9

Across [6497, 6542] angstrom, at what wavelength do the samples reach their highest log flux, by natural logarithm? 6510.79 angstrom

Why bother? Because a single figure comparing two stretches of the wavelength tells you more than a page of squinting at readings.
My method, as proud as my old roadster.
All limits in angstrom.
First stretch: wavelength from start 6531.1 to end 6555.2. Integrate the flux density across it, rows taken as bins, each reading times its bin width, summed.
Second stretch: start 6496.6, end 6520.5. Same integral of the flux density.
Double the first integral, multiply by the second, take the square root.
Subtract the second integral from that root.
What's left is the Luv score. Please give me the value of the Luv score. 111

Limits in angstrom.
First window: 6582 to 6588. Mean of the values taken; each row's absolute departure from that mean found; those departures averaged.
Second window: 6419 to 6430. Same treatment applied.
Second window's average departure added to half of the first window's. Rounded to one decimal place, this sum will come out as 1.8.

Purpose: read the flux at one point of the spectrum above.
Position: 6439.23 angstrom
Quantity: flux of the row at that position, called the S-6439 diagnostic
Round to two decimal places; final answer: 9.63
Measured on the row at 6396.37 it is 10.10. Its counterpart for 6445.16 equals 12.00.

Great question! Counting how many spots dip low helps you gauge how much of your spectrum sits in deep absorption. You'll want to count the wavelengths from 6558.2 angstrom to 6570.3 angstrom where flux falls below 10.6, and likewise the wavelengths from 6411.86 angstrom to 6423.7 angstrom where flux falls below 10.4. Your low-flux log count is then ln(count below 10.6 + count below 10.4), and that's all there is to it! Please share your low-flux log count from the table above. 1.95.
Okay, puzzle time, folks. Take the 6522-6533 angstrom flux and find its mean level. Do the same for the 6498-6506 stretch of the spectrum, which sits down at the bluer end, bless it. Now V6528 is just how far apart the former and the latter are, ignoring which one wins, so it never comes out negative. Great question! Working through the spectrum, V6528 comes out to 0.68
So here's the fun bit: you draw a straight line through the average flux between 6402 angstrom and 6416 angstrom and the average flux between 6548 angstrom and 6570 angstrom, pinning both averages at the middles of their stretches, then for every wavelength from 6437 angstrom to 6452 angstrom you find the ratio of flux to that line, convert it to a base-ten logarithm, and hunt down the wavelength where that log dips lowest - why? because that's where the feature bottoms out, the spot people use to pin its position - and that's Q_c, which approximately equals 6451.10 angstrom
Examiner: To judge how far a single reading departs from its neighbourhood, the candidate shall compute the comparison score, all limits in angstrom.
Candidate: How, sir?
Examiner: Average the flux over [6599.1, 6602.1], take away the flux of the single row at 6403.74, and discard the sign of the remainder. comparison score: 0.35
